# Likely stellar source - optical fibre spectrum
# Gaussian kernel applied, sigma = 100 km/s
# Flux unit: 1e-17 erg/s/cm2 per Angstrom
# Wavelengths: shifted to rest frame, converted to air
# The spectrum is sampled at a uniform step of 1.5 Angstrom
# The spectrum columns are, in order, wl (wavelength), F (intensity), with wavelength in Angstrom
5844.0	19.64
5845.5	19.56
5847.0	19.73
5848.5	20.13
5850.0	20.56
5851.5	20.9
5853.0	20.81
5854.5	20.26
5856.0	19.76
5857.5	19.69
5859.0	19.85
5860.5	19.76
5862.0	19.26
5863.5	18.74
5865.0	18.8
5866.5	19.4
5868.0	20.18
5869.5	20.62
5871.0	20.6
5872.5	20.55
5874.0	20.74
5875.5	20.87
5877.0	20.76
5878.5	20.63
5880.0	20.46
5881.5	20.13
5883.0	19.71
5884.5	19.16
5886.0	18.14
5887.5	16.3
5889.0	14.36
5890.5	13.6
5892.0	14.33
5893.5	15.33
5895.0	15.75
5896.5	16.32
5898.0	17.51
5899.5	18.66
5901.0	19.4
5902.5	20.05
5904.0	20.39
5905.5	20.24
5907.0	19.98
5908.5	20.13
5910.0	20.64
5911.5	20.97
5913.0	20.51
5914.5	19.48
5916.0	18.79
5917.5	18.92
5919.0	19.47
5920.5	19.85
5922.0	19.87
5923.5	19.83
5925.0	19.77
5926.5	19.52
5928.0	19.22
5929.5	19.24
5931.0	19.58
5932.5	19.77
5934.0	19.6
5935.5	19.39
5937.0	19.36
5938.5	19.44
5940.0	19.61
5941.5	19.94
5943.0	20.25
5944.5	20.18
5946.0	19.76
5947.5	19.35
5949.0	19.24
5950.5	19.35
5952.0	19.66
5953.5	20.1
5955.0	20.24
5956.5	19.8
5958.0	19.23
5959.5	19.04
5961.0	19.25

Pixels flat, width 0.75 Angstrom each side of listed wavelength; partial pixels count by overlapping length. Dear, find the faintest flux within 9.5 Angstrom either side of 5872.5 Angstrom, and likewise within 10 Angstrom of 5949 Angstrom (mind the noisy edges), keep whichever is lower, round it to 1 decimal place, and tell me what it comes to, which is 18.7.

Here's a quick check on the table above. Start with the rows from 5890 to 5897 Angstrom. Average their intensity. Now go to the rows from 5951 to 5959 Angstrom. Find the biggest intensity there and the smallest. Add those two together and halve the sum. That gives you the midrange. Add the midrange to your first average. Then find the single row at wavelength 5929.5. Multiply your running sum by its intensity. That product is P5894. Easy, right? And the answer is 670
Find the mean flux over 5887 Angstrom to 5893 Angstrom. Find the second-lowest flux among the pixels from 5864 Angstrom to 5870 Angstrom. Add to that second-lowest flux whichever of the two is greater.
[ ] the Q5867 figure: 38.8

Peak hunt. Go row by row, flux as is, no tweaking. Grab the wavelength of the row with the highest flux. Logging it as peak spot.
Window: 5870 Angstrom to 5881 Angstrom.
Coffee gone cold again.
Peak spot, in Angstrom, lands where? 5875.5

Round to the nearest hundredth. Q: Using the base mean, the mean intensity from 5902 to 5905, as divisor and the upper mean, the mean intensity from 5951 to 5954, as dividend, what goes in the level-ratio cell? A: 0.98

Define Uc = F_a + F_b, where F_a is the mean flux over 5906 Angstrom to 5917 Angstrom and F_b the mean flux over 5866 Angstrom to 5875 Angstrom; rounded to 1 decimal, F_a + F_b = 40.4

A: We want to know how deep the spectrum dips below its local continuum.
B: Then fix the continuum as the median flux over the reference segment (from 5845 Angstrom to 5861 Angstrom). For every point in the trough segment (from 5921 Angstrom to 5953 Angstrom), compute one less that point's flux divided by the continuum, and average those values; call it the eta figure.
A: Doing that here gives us 0.012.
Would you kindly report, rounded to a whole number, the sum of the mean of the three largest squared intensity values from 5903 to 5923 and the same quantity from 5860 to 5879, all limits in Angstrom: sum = 861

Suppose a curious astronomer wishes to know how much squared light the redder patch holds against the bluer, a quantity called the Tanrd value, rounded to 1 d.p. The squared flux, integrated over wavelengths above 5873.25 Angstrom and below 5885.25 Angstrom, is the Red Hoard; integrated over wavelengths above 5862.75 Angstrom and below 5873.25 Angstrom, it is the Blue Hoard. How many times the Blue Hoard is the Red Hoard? 1.2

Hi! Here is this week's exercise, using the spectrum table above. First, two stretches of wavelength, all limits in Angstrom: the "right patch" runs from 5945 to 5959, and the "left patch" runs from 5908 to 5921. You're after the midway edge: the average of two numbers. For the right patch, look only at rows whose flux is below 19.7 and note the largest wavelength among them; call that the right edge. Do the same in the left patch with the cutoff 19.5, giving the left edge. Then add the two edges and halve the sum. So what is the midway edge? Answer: 5938.5 Angstrom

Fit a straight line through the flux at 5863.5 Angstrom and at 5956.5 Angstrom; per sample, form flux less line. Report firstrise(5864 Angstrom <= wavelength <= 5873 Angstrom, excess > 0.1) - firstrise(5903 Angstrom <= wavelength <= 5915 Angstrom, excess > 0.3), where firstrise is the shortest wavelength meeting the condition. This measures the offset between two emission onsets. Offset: -37.5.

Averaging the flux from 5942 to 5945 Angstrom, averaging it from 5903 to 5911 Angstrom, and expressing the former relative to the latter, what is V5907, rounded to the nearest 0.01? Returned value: 1.00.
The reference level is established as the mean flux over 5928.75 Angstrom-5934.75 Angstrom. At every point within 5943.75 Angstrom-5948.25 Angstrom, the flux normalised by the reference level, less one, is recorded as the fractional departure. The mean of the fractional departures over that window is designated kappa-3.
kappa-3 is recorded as 0.011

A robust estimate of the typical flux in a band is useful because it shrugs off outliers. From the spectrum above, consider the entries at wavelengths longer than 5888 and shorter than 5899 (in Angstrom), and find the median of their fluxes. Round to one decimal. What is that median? 15.3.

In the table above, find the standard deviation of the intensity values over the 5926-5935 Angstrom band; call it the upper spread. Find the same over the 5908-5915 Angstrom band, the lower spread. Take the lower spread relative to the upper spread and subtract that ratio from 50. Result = 47.4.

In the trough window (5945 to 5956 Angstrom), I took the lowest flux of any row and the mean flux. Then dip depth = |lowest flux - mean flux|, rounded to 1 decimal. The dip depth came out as 0.4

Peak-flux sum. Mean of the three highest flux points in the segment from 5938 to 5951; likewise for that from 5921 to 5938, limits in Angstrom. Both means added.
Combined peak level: 39.9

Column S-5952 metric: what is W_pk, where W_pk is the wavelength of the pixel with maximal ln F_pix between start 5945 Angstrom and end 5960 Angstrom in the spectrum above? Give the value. 5955.0 Angstrom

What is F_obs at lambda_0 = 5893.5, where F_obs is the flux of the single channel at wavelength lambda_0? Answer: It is 15.33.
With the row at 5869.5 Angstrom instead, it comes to 20.62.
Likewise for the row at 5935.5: 19.39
